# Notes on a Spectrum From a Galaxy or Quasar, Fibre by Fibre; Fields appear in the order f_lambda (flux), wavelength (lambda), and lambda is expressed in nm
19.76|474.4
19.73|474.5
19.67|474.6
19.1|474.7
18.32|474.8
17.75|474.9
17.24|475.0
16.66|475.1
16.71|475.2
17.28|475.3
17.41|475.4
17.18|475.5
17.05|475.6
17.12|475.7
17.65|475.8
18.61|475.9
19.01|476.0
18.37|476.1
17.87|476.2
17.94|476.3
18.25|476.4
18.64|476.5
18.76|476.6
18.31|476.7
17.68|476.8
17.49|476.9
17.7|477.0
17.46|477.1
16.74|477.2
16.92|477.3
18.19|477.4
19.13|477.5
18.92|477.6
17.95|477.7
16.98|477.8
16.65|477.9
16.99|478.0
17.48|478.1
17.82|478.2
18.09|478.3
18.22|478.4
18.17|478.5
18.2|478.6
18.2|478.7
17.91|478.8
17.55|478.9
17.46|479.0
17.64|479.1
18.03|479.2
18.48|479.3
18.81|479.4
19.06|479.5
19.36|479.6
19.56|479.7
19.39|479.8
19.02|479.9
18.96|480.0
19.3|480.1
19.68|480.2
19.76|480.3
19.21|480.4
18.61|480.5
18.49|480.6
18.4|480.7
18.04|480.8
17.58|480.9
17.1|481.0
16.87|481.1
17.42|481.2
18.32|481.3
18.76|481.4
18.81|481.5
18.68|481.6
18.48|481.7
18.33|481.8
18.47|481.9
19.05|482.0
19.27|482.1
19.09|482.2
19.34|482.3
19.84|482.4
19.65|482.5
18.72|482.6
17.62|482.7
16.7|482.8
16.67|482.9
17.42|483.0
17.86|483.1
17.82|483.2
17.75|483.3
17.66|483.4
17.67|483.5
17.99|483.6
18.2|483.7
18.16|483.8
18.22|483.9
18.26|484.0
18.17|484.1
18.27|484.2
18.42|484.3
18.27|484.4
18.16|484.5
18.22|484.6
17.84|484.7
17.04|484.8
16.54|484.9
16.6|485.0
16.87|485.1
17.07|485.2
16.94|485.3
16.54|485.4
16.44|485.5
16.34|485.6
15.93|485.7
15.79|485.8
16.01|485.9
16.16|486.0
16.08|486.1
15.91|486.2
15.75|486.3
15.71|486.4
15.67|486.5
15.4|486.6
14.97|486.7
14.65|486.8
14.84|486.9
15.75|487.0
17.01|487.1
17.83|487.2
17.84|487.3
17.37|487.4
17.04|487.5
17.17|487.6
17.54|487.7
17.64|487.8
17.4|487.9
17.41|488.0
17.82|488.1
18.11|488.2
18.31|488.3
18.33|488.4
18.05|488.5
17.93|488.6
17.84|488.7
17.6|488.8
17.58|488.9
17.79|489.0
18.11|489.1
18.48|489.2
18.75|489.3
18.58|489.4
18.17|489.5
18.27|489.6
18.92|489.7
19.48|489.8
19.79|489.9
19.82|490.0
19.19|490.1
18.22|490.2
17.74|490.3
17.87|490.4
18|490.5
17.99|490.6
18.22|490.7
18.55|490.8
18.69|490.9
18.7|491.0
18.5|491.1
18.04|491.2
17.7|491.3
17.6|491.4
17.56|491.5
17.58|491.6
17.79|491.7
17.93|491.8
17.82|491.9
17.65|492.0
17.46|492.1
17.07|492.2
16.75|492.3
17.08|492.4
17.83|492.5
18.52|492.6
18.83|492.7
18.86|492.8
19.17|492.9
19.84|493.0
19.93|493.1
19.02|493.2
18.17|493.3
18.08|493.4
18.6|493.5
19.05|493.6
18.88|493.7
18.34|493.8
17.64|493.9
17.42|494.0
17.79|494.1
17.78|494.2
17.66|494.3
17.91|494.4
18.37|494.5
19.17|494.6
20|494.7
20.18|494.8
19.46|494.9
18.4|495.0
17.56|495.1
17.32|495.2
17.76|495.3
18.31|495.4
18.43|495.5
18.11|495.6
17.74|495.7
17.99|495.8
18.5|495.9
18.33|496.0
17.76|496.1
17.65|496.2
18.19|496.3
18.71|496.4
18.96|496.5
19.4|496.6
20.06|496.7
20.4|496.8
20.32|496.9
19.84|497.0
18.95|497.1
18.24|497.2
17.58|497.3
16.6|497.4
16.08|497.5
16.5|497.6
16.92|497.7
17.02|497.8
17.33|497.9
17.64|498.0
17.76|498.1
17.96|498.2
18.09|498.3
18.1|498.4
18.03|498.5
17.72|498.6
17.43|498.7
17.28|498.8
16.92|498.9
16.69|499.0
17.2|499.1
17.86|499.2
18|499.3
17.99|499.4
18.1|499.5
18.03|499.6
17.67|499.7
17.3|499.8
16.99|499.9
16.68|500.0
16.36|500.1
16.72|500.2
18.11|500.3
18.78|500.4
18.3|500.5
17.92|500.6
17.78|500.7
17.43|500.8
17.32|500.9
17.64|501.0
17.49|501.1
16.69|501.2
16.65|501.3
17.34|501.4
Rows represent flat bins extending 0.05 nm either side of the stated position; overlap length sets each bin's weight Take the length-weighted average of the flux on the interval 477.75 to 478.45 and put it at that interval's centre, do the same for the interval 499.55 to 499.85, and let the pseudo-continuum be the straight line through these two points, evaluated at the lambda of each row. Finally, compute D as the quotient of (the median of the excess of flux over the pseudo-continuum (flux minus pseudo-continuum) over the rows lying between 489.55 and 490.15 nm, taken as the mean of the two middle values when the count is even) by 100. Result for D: 0.018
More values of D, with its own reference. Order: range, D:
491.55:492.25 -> 0.001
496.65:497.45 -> 0.018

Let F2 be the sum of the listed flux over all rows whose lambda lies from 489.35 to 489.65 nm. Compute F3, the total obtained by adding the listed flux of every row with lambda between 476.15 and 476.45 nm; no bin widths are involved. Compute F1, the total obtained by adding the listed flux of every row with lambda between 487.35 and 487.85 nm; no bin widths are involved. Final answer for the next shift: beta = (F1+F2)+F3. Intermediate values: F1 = 87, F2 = 55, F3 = 54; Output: 196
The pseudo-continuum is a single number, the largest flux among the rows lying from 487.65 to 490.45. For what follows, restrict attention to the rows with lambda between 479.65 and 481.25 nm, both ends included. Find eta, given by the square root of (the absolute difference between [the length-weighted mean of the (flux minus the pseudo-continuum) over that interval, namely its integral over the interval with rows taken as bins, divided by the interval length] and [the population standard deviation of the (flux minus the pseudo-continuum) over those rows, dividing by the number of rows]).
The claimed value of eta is 1.46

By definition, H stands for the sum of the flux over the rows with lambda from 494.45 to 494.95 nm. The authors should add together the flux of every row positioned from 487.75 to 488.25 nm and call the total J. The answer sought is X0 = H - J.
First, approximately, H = 97.2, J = 88.4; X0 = 9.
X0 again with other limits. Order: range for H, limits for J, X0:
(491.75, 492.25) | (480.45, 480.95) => -3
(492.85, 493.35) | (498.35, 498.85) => 8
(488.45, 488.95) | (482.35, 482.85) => -4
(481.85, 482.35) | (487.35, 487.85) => 8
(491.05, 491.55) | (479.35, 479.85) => -7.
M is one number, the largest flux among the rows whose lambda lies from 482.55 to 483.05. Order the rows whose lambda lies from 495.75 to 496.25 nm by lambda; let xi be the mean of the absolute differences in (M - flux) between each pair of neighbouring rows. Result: 0.34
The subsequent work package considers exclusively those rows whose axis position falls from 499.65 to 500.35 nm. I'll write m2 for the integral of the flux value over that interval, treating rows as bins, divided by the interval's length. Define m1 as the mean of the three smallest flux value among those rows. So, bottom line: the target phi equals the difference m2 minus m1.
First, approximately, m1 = 16.6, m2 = 17.1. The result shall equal 0.53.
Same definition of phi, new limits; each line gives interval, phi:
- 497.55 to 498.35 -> 0.59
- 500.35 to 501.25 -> 0.56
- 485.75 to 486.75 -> 0.40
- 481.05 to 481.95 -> 0.70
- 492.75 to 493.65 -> 0.69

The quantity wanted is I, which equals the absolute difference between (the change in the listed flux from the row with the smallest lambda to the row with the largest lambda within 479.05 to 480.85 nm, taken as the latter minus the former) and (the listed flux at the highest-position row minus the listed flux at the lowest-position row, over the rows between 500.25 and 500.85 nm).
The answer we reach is 1.1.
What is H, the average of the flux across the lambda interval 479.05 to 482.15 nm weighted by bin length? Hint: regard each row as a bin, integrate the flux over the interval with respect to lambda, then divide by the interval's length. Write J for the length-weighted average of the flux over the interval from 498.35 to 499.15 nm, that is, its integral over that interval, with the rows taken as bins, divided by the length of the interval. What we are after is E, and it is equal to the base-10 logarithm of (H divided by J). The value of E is 0.029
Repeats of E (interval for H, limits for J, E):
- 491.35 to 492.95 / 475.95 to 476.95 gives -0.009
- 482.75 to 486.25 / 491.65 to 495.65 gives -0.025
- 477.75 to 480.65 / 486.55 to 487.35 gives 0.059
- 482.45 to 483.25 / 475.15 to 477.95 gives 0.001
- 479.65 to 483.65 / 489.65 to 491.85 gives 0.002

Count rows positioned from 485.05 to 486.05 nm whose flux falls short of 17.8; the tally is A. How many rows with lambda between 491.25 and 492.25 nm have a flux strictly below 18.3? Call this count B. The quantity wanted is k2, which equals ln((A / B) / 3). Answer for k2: -1.1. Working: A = 10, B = 10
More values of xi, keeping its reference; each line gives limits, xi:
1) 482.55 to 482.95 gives 0.68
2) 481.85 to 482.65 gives 0.41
